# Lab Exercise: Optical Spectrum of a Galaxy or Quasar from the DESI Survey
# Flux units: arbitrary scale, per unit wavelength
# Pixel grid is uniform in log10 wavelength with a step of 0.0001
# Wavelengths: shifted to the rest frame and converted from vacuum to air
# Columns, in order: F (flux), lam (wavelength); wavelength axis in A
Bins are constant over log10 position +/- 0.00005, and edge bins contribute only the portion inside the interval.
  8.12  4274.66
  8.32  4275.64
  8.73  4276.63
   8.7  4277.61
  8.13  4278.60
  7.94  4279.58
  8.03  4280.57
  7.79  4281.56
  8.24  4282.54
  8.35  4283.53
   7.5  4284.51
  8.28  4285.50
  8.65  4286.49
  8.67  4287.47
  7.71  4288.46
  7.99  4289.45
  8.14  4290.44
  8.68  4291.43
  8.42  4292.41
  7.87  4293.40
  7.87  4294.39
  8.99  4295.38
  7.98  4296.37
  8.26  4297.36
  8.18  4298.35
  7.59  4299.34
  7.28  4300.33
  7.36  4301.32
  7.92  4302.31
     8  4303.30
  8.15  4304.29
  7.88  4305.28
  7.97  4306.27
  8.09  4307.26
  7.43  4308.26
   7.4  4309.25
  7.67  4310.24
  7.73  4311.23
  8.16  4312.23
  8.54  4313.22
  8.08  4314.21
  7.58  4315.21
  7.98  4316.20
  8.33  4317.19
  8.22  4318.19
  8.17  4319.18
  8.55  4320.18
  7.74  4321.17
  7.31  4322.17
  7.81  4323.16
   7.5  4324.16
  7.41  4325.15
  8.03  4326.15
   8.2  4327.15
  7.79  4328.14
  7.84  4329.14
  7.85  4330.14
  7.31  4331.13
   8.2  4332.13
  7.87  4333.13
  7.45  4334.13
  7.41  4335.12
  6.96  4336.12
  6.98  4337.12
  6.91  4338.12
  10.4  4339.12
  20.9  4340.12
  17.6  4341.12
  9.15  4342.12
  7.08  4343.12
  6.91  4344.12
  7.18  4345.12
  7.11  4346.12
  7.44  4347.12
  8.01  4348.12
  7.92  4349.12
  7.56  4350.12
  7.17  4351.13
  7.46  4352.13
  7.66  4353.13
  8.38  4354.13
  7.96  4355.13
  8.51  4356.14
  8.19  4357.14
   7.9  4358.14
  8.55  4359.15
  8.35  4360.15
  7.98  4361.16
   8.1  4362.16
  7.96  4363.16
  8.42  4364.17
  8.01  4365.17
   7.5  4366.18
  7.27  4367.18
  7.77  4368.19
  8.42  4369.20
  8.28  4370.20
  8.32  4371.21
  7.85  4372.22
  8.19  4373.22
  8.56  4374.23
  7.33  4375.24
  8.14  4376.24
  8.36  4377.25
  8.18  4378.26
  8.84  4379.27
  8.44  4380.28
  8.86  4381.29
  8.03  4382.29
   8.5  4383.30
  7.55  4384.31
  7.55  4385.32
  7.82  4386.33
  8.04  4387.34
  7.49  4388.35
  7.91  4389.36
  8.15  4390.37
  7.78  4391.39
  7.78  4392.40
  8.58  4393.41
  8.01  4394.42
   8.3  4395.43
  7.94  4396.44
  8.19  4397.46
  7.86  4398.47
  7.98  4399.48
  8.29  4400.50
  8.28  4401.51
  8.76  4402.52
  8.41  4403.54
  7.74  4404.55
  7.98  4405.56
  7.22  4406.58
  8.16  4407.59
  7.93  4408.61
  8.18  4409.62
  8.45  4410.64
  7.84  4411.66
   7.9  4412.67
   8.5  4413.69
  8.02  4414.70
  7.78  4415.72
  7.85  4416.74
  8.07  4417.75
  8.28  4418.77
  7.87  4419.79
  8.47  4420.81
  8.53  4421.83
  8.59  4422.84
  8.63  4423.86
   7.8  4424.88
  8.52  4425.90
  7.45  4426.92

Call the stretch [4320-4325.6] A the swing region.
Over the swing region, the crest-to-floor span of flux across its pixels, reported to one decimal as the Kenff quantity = 1.2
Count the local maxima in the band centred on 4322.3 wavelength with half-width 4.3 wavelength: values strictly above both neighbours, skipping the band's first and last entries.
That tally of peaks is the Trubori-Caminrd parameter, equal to 2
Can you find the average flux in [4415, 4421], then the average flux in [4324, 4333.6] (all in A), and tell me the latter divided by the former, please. 0.97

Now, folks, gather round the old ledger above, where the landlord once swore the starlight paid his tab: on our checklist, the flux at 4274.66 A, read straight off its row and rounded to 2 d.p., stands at 8.12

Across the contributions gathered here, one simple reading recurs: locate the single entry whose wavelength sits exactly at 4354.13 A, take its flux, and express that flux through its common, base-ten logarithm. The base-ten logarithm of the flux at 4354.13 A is 0.92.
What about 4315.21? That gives 0.88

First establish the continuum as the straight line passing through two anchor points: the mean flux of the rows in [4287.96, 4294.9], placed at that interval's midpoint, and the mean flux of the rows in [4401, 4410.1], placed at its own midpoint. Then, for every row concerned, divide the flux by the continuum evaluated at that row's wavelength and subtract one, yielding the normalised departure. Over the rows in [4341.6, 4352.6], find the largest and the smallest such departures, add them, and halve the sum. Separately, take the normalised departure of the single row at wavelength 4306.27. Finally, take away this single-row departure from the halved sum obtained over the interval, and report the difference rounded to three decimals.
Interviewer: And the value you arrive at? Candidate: 0.008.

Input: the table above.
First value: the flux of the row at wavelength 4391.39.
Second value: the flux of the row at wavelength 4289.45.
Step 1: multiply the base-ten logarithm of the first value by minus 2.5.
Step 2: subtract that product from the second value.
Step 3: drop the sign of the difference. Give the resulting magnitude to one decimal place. 10.2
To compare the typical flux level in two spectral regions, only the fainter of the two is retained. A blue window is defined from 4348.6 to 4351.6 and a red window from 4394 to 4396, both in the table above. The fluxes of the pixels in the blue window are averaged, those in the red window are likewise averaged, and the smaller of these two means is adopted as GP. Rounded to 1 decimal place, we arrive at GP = 7.5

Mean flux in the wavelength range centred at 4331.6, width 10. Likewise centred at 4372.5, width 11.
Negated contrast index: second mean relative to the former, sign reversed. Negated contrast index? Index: -1.05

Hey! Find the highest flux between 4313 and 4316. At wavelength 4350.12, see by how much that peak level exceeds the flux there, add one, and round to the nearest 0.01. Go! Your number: 1.98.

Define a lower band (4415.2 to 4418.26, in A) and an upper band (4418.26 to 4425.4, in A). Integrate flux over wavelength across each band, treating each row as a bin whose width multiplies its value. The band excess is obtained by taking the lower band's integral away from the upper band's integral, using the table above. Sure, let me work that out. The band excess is 35.1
